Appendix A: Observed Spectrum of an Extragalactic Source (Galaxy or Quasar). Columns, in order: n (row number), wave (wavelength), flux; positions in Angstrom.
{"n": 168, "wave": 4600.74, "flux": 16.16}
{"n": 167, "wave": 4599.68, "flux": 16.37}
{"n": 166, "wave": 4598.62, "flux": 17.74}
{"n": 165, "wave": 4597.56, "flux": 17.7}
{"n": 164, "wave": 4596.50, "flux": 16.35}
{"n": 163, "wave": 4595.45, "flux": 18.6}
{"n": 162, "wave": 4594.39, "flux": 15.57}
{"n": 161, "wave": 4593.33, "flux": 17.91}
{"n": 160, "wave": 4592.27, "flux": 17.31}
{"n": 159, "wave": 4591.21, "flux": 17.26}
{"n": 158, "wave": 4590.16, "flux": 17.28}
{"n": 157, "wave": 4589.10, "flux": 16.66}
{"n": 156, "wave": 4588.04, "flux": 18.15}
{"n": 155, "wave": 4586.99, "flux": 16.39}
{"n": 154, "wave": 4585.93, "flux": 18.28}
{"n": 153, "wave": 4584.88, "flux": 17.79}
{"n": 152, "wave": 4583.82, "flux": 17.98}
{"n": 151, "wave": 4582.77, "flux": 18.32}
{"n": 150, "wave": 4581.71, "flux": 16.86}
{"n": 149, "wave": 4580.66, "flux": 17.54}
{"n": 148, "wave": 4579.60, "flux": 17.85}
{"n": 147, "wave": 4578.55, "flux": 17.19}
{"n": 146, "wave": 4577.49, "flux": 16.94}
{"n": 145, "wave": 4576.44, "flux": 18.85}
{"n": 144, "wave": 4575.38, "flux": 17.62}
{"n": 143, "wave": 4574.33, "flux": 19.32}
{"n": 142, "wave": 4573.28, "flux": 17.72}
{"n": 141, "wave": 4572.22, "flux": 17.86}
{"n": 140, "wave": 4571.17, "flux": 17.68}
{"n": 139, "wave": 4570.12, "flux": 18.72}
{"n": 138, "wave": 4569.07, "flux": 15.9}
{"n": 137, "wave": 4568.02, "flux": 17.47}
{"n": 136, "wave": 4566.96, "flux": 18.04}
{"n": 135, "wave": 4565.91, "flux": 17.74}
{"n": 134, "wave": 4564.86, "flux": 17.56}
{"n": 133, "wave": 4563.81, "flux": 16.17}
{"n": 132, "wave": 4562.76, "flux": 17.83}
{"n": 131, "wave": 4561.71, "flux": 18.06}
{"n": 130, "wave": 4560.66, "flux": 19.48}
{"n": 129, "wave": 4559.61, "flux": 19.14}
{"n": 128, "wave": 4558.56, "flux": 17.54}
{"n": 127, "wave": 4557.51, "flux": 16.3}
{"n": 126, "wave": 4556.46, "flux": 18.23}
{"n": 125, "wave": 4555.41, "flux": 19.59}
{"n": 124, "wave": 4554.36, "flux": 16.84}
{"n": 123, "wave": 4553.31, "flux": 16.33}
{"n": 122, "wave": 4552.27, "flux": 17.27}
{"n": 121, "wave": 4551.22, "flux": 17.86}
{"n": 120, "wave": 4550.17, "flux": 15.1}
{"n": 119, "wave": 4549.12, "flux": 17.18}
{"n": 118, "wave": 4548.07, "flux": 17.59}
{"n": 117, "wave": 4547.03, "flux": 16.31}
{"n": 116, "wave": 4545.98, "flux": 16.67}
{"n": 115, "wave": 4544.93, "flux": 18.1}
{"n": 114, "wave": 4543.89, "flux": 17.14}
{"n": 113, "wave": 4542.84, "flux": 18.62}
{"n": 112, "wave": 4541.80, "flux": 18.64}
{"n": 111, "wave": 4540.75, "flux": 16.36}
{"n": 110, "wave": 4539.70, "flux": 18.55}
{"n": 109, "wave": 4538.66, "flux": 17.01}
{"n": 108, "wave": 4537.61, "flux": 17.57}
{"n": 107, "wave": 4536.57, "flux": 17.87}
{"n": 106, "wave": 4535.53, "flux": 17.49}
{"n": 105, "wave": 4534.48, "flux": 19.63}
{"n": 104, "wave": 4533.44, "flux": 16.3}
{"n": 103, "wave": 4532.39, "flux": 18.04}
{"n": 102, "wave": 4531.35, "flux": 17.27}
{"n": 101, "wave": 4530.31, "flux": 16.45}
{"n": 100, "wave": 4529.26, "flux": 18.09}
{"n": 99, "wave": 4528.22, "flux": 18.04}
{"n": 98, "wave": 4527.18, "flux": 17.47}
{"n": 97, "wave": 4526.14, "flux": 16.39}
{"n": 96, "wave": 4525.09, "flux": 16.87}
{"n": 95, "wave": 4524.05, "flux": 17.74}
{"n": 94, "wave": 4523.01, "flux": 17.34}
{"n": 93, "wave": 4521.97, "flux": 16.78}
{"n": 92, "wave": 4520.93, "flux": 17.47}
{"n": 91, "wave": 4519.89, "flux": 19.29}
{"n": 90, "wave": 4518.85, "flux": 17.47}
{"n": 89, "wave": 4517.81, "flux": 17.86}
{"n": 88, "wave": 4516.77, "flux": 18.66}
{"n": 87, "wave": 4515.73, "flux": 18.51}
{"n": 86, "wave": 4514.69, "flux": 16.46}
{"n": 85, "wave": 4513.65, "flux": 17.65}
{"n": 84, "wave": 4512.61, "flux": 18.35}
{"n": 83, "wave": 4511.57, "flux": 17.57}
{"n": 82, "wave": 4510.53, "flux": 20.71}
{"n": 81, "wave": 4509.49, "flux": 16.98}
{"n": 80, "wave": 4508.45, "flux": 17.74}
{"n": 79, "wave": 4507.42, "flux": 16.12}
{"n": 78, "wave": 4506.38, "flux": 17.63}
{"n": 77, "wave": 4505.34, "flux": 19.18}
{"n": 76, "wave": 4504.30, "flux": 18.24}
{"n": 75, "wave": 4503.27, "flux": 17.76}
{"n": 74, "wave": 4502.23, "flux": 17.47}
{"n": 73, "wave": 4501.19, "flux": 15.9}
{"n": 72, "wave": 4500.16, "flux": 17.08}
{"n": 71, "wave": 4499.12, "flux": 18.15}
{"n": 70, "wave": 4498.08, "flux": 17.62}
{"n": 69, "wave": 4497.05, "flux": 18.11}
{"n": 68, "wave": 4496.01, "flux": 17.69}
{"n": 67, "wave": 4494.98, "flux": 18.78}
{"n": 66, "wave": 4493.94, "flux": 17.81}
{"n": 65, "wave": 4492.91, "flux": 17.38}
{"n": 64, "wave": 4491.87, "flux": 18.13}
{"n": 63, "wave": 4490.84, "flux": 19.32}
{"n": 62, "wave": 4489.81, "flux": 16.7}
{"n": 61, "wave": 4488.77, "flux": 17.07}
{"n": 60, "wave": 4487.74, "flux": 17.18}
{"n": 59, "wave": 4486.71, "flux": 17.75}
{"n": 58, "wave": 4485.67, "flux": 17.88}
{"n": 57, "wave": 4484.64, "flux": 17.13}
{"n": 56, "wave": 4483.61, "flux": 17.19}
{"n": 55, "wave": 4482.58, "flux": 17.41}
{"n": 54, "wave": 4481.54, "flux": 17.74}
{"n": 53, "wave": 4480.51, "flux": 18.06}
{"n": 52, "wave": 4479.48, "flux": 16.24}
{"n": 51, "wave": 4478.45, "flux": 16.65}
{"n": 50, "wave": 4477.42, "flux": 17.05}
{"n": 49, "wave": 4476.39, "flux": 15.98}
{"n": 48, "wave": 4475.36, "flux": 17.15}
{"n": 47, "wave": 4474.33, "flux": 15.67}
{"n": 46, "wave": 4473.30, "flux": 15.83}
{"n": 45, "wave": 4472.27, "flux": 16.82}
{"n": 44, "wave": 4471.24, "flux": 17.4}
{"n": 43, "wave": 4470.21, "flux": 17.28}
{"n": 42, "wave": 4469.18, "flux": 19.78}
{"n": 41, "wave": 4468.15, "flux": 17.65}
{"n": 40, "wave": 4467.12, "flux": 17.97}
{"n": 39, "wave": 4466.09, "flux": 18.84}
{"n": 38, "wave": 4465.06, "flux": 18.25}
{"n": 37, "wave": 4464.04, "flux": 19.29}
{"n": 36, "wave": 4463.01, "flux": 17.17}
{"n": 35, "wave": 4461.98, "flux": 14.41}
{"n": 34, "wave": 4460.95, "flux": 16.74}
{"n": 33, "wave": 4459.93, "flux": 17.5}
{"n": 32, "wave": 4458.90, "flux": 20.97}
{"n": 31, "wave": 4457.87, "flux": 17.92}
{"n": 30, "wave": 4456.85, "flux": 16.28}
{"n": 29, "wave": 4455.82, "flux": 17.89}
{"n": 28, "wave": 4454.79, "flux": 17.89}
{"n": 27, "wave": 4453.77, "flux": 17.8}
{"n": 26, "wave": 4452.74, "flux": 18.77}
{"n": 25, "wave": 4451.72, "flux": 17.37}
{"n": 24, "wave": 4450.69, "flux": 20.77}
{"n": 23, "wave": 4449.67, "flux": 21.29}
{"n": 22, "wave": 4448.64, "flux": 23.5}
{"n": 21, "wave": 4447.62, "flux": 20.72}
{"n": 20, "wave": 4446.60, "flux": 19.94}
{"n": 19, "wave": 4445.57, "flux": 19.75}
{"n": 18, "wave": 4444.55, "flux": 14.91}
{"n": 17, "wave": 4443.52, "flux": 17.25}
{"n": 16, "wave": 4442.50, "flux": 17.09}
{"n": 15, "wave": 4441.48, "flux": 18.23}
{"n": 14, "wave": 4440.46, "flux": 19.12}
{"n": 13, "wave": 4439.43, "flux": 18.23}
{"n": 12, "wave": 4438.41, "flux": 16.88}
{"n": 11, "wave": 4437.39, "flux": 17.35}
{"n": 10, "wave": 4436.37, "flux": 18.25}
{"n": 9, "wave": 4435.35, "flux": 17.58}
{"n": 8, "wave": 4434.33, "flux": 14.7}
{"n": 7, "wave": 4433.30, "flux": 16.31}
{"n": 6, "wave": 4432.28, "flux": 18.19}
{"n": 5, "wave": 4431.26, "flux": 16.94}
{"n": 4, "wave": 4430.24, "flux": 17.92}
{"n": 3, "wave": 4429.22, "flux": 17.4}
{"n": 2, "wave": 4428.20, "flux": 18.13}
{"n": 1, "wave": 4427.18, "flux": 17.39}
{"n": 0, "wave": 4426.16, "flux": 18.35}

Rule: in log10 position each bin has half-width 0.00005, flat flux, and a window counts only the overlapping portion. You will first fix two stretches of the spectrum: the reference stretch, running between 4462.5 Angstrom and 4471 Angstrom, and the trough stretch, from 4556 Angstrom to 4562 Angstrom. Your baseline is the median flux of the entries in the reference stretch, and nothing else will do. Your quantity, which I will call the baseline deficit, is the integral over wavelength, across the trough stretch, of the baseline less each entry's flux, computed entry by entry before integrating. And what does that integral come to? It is 0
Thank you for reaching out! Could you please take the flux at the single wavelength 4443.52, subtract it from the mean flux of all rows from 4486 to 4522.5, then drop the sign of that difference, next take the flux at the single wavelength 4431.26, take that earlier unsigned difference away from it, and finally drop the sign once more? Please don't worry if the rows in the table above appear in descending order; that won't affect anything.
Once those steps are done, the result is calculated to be 16.4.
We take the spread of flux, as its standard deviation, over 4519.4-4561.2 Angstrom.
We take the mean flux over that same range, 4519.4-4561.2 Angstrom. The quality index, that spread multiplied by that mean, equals 18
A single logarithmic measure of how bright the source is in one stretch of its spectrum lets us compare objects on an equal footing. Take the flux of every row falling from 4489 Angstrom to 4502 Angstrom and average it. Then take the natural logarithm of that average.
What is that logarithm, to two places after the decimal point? 2.87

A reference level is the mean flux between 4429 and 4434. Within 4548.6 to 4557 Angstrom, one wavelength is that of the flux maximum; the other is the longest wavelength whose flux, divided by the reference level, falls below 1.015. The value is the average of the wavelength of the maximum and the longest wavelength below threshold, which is 4554.9 Angstrom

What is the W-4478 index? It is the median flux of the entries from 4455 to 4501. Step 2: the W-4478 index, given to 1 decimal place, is 17.5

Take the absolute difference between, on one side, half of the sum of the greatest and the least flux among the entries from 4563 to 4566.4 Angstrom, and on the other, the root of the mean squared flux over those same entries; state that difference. 0.22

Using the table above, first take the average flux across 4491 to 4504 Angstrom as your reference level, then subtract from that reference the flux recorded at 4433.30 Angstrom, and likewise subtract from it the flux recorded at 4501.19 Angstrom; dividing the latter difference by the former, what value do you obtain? 1.3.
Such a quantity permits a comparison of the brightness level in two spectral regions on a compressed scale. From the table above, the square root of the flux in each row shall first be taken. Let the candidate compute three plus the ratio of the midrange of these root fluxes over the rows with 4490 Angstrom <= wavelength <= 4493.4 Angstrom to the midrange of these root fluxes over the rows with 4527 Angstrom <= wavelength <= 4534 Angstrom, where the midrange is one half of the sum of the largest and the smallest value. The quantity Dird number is 4.03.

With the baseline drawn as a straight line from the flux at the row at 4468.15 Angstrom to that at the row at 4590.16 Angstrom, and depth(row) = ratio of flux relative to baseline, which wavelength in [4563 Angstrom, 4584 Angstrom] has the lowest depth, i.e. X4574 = 4569.07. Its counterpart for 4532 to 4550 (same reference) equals 4533.44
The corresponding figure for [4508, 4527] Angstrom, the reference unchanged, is 4526.14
